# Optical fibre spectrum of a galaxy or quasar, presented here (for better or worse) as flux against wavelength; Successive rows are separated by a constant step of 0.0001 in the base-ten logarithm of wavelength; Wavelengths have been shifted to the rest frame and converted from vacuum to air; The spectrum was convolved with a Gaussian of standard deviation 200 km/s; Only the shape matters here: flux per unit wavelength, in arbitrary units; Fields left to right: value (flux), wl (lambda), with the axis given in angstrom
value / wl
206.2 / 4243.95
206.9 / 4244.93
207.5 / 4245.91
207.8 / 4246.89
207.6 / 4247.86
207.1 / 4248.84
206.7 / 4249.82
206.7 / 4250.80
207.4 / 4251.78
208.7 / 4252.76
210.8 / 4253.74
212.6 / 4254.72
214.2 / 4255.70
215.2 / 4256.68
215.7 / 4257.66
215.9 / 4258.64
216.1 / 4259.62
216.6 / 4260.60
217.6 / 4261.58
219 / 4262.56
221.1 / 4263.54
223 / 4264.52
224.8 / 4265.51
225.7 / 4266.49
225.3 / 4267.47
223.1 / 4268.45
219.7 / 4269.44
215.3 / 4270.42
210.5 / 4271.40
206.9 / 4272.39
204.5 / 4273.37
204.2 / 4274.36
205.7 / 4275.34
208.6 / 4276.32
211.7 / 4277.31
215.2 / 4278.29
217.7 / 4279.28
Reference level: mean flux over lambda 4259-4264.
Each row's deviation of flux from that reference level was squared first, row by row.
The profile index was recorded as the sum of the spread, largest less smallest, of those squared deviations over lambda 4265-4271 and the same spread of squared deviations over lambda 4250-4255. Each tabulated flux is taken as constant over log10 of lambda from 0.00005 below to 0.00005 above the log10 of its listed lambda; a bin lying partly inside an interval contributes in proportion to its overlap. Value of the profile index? 155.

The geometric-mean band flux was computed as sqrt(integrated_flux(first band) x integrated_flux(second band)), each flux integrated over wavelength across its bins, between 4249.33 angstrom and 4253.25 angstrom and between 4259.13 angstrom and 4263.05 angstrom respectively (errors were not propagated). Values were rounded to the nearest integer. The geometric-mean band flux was 832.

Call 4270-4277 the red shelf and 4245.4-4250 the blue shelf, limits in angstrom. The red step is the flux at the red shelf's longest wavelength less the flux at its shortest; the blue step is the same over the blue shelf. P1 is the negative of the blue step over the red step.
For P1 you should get -0.1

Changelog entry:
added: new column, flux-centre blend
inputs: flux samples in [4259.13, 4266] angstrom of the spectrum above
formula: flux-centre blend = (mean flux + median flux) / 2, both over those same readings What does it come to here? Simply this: 219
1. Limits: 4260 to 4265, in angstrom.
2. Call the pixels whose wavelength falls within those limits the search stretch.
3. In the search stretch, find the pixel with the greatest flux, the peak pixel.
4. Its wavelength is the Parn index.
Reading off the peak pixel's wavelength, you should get 4264.52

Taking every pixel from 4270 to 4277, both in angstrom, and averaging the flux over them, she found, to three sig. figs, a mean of 208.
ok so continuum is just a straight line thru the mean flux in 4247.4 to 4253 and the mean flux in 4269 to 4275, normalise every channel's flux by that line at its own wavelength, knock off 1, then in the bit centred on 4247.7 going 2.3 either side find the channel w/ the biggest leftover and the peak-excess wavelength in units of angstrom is 4246.89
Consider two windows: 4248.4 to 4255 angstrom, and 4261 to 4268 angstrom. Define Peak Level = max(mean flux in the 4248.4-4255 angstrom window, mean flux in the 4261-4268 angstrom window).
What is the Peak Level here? 222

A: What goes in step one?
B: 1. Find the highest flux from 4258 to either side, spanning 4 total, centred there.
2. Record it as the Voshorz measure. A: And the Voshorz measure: 216.1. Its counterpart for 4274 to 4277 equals 208.6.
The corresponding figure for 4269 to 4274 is 219.7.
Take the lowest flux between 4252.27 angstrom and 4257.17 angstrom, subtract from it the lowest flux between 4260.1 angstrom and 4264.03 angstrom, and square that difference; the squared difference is 62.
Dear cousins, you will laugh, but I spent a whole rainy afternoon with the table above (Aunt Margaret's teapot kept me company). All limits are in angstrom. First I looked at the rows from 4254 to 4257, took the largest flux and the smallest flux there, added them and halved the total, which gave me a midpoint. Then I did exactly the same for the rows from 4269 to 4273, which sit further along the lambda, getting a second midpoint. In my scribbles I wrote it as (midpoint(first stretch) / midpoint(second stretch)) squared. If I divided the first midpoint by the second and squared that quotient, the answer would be 1.01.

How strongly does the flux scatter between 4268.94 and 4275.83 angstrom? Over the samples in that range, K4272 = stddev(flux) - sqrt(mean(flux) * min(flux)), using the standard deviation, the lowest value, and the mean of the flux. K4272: -201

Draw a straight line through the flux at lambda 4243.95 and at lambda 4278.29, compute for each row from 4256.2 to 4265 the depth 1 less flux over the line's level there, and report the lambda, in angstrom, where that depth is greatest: 4256.68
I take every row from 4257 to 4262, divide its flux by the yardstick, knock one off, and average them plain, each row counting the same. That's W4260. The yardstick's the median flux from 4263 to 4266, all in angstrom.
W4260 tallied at -0.03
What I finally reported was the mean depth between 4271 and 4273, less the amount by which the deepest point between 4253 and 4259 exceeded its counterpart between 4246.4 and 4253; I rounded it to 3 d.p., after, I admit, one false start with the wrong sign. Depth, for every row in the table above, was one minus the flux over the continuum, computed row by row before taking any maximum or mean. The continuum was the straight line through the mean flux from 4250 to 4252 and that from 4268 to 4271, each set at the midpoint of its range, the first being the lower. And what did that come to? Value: 0.066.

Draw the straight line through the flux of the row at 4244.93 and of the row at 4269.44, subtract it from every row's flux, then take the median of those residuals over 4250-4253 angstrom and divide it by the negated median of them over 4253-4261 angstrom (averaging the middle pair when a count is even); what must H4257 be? 1.9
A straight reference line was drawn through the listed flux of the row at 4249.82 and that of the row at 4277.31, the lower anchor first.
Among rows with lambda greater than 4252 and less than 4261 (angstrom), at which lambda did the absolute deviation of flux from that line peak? 4260.60 angstrom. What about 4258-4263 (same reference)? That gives 4262.56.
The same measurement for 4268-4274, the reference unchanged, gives 4268.45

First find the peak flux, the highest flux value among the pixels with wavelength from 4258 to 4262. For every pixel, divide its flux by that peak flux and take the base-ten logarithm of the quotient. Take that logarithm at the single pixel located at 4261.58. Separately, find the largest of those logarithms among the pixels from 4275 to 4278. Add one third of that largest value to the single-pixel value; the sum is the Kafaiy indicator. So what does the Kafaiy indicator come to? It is -0.0040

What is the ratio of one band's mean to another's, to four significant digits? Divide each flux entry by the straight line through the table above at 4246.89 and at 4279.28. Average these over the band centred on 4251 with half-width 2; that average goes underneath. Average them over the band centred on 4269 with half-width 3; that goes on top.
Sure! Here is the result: 1.034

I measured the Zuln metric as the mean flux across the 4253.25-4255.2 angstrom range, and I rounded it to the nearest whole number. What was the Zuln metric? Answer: 212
